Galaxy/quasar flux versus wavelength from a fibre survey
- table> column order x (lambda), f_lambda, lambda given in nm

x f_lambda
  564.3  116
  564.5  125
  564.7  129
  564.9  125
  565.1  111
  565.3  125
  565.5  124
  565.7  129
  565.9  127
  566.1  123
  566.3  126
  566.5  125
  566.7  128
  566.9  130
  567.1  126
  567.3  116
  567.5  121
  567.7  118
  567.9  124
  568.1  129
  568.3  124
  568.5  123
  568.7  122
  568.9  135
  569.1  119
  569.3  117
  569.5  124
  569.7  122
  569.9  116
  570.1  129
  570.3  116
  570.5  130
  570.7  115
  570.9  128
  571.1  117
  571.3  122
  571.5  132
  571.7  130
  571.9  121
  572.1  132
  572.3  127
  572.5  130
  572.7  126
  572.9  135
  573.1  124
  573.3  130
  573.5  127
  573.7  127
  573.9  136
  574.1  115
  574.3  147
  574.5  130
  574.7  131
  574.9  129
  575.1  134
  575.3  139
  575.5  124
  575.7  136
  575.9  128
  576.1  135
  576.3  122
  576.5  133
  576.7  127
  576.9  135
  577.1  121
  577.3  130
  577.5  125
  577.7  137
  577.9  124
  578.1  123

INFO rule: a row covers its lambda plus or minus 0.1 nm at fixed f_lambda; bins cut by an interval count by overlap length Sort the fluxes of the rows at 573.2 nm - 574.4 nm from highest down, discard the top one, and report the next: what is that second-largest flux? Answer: 136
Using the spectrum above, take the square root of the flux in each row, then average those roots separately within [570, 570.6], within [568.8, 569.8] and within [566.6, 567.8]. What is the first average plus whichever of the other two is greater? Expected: 22.3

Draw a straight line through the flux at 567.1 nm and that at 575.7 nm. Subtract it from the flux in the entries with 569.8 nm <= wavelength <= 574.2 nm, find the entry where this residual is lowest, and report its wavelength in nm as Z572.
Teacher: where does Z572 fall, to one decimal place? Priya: 574.1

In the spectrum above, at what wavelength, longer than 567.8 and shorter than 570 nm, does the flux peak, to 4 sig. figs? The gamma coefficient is 568.9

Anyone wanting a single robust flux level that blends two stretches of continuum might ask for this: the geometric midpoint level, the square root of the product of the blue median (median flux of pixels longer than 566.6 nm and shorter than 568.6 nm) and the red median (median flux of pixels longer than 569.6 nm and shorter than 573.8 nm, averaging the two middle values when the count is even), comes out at 125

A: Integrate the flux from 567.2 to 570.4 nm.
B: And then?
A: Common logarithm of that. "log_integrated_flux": 2.59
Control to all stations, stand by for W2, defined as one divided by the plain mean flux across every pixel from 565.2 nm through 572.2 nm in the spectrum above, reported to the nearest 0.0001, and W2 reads 0.0081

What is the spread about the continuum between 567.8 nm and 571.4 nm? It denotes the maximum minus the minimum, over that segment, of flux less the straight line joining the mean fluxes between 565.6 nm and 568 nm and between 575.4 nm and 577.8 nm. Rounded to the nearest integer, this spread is 21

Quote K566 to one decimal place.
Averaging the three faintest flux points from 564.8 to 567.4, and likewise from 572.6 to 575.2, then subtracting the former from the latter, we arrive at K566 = 5.0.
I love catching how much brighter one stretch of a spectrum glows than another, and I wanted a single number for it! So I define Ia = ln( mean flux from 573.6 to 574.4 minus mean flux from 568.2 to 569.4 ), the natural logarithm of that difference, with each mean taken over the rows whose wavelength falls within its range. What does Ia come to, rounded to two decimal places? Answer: 2.07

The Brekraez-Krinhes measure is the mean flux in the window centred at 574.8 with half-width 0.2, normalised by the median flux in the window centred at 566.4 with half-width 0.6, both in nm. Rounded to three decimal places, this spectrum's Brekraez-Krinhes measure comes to 1.028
